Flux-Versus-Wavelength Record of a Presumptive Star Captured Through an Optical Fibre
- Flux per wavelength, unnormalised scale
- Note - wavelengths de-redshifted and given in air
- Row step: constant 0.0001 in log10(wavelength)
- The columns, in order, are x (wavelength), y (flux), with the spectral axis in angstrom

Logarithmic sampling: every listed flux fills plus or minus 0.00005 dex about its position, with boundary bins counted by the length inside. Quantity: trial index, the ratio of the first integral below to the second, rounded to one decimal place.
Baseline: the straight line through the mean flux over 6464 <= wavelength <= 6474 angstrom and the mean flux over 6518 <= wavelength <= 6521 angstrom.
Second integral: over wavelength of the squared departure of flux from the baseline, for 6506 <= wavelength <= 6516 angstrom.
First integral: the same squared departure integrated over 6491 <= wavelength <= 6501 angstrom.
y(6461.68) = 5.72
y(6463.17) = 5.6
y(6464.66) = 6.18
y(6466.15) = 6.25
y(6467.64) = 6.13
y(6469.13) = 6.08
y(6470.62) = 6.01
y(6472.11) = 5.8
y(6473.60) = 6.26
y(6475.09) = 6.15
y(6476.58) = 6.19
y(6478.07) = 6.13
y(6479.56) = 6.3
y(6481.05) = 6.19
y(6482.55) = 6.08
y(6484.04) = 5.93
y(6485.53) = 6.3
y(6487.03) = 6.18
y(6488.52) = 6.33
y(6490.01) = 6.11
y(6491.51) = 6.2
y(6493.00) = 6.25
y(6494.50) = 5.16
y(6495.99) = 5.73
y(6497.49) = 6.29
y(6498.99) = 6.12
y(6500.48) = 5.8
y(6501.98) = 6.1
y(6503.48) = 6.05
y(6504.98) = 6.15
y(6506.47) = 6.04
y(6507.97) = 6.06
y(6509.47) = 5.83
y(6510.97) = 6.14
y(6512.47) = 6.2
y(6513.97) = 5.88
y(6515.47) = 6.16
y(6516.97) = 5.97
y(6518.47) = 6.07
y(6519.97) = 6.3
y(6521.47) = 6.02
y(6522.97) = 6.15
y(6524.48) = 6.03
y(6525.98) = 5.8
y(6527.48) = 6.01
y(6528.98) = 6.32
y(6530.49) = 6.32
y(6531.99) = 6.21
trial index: 5.6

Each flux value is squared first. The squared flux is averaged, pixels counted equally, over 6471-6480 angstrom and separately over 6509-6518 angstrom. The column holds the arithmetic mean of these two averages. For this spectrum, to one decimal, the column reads 37.0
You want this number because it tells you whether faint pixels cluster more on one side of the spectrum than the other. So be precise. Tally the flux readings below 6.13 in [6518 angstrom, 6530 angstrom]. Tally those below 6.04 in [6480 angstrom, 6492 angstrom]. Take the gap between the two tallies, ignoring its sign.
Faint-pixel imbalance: 4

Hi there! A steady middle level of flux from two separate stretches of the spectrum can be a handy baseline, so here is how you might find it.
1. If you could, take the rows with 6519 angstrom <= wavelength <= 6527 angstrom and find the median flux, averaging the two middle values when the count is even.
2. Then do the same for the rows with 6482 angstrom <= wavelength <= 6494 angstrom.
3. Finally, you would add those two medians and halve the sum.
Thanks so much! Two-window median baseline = 6.11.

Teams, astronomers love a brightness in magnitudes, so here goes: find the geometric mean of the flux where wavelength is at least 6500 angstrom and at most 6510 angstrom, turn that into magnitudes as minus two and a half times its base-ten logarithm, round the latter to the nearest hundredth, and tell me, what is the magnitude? -1.95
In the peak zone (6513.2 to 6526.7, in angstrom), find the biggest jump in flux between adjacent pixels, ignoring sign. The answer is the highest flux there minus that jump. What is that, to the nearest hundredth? 6.02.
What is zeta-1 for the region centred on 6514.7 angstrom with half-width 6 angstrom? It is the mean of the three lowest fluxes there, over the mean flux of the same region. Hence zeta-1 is 0.971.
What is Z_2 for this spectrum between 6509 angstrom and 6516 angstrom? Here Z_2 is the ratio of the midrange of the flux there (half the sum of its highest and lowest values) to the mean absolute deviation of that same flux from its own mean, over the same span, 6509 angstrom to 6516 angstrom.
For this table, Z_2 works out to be 40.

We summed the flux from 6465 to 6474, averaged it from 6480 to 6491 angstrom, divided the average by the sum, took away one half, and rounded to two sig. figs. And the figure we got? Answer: -0.33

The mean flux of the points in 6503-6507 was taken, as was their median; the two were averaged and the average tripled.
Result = 18.2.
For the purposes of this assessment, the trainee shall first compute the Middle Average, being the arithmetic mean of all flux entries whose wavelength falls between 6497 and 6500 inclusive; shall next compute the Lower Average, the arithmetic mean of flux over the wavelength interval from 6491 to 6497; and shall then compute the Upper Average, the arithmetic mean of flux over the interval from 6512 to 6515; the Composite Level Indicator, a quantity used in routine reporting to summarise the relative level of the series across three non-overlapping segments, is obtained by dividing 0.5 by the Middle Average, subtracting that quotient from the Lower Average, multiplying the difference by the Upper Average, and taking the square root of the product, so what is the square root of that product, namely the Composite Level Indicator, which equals 5.90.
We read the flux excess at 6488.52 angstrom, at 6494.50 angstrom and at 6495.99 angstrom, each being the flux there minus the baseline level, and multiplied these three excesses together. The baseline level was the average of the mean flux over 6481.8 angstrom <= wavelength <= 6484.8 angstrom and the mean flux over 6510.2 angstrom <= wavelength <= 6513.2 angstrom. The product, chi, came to 0.0804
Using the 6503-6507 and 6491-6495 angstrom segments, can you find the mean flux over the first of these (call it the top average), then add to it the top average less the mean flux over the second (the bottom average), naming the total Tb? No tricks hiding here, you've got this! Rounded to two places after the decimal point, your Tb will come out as 6.29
